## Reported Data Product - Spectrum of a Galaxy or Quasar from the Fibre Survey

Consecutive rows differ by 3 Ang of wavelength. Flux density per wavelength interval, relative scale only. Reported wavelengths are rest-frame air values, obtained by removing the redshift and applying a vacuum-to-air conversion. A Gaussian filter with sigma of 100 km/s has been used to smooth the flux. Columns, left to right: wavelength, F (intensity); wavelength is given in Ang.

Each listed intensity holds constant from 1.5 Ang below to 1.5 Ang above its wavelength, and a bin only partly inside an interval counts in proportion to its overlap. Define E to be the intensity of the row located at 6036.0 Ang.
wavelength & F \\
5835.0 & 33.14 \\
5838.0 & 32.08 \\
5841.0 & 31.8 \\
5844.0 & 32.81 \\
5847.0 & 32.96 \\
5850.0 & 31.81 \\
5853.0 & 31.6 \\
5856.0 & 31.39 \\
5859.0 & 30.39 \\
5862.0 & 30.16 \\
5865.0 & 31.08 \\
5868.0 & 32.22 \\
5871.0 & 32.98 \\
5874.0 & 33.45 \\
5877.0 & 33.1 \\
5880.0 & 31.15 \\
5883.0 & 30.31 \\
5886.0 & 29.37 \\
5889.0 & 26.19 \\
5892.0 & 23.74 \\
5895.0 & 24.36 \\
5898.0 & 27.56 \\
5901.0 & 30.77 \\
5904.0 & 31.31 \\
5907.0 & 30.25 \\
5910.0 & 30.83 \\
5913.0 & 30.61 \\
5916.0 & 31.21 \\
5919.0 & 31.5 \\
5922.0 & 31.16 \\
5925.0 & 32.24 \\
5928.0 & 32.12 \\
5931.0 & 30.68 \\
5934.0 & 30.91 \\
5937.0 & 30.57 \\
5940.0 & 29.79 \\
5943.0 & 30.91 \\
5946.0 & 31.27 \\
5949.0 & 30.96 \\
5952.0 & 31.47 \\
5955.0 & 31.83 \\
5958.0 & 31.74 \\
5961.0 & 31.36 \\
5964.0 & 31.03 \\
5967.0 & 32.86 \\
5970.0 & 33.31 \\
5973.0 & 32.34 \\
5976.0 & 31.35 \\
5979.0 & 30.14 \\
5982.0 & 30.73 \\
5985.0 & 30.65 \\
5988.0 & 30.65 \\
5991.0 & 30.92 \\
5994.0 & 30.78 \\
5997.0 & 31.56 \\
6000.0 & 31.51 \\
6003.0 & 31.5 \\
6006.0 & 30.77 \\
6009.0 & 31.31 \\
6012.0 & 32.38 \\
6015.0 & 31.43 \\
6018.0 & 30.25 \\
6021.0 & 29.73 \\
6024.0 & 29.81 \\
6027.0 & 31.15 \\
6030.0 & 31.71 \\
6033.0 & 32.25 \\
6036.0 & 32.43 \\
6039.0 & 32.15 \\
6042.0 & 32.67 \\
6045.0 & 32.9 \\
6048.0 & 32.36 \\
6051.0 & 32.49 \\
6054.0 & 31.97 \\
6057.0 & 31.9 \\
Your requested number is 32.43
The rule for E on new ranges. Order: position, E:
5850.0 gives 31.81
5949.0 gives 30.96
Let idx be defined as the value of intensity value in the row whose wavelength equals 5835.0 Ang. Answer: 33.14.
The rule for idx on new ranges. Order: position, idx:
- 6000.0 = 31.51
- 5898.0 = 27.56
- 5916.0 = 31.21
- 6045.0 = 32.9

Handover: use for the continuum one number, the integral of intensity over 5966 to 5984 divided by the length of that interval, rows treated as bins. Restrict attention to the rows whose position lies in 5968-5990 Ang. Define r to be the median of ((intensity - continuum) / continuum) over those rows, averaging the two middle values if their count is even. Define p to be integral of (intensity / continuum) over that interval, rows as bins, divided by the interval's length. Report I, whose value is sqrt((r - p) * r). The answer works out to 0.18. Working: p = 0.988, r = -0.031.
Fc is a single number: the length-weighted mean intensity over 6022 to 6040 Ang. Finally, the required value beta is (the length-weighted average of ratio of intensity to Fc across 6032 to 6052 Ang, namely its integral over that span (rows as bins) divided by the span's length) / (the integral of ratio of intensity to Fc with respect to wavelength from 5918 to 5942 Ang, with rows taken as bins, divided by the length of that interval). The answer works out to 1.04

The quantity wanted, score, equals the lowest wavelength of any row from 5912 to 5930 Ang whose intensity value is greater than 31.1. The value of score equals 5916.0 Ang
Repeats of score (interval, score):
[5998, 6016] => 6000.0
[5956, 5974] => 5958.0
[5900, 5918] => 5904.0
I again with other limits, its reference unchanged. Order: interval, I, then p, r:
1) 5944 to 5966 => 0.11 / 0.990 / -0.012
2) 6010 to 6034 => 0.12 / 0.979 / -0.014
